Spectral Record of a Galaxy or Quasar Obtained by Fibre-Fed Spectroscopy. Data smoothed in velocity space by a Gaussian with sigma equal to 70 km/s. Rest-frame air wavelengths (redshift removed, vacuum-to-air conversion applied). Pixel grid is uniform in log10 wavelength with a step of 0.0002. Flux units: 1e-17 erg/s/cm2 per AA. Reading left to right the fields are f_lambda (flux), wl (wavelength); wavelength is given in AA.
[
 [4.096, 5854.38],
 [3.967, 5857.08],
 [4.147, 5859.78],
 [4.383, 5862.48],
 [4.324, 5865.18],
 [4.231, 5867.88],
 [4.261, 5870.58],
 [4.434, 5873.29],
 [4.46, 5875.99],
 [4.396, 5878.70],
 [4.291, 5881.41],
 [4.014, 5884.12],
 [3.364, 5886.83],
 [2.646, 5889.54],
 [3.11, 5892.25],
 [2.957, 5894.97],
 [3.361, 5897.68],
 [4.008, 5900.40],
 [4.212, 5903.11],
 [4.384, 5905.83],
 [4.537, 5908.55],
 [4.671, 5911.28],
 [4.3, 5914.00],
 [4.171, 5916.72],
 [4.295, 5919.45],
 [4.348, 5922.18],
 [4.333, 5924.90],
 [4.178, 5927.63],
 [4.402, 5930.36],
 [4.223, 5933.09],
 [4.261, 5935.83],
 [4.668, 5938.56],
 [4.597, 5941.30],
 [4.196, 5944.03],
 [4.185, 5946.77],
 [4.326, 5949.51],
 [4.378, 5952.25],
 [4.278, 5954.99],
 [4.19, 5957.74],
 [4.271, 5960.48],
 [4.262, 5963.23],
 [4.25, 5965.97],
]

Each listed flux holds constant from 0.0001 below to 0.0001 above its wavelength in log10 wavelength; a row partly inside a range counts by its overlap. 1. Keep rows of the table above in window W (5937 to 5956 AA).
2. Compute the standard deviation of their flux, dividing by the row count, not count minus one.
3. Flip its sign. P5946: -0.18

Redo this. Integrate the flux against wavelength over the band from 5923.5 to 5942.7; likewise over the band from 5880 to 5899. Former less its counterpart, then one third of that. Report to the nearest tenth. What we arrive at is 6.5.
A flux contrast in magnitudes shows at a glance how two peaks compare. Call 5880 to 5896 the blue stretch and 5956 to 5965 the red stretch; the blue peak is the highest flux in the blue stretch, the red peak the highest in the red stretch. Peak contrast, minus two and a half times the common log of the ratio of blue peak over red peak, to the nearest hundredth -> -0.01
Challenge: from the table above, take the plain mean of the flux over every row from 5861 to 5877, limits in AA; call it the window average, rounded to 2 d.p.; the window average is 4.35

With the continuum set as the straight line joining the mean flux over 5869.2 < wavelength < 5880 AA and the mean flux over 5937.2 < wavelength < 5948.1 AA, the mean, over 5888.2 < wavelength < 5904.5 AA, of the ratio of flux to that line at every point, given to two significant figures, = 0.77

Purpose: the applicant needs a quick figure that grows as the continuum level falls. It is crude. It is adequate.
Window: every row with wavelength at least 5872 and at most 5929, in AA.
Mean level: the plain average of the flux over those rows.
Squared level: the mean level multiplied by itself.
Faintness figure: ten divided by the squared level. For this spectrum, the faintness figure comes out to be 0.62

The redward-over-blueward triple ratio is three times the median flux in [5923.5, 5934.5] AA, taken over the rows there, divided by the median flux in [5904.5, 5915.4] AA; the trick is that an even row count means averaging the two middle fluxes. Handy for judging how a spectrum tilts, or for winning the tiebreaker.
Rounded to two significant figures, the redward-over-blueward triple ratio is 2.9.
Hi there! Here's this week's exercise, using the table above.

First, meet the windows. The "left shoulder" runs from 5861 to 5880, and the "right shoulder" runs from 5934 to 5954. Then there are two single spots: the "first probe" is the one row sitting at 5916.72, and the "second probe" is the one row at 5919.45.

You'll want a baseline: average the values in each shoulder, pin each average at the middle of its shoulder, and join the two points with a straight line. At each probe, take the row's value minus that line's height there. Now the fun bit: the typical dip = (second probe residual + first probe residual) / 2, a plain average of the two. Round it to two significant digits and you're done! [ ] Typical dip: -0.13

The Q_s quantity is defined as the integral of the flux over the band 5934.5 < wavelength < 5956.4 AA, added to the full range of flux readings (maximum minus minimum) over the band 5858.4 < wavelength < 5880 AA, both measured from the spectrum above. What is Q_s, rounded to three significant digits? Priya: 95.8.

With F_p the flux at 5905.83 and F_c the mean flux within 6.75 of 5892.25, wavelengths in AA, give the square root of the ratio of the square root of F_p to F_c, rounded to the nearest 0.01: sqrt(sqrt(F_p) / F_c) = 0.82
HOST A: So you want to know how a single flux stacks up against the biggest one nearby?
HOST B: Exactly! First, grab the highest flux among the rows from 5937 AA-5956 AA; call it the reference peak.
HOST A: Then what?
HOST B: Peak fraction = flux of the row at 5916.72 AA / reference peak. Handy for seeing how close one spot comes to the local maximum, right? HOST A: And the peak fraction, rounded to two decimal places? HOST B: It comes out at 0.89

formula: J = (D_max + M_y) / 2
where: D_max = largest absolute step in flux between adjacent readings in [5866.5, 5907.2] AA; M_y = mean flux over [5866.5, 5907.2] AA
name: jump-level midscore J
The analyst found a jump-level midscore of 2.297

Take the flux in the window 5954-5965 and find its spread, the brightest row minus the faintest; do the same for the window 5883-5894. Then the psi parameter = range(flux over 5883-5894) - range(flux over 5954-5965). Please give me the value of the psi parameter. 1.28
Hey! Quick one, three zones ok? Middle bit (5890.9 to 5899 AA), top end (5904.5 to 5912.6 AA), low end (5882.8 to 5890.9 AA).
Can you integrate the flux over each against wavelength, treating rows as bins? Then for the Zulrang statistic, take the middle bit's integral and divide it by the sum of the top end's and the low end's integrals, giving 0.399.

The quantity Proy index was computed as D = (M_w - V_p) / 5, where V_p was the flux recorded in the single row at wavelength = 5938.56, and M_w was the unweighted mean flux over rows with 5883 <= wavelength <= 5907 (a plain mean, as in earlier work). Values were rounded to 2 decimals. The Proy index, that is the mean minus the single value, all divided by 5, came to -0.22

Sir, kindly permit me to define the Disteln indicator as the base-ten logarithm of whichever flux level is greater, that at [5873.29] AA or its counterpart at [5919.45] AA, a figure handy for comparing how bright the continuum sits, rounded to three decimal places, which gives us 0.647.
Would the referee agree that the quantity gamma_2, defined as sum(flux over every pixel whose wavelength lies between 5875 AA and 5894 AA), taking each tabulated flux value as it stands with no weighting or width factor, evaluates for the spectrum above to 26.3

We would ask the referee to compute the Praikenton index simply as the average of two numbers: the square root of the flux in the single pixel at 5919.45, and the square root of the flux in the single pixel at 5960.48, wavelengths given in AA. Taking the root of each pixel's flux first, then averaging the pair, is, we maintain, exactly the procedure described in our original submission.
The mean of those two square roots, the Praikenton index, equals 2.07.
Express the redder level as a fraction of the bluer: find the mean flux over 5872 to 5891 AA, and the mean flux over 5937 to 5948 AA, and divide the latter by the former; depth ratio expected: 1.12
